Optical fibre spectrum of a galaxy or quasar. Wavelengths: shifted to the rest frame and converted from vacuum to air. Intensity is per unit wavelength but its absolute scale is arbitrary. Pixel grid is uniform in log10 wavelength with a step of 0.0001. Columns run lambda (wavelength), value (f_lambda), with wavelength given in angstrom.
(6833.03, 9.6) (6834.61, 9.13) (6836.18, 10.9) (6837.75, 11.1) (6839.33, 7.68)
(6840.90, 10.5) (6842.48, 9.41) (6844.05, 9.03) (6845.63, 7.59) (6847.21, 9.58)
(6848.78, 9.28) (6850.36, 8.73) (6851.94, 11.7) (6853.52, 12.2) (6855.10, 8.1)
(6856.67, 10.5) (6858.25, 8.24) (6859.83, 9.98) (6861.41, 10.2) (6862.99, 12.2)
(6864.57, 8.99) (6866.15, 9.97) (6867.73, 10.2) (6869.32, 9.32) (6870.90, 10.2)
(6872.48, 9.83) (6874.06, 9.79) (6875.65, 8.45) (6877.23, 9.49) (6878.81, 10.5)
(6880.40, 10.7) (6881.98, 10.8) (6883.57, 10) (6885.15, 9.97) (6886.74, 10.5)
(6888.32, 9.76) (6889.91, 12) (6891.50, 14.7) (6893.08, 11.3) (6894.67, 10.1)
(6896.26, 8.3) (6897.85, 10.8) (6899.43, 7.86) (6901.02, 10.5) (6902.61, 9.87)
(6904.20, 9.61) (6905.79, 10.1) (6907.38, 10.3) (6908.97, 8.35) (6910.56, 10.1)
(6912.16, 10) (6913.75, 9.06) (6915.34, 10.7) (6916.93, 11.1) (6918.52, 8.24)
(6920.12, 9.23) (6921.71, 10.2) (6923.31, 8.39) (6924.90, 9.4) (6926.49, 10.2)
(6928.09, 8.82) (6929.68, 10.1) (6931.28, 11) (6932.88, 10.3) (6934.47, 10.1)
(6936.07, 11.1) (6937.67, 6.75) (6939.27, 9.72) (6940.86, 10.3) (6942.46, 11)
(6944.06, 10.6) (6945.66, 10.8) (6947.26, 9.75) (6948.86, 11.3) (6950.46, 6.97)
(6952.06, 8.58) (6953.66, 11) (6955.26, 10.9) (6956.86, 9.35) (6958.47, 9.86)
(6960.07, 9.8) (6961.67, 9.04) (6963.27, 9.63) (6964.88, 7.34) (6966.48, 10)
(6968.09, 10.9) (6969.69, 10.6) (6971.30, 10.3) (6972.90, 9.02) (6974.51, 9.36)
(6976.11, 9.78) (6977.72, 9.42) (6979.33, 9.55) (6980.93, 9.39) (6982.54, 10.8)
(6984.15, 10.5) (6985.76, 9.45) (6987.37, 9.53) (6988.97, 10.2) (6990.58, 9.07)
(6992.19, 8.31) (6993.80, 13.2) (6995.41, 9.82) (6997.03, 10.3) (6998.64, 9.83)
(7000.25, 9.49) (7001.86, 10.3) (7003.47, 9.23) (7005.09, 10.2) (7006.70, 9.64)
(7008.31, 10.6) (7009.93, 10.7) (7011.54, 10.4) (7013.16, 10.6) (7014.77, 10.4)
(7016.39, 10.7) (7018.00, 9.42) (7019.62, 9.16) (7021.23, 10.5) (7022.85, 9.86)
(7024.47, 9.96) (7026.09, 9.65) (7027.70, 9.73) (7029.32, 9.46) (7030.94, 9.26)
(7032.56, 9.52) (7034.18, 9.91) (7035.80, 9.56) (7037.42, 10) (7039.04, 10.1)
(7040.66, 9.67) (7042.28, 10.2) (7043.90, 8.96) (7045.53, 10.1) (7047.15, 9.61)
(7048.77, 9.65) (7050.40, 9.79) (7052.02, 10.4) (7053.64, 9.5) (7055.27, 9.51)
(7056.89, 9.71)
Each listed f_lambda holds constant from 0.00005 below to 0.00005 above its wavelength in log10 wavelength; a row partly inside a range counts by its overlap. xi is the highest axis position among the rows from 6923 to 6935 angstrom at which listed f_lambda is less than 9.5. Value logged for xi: 6928.09 angstrom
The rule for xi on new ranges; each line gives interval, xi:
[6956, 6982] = 6980.93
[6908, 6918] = 6913.75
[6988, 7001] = 7000.25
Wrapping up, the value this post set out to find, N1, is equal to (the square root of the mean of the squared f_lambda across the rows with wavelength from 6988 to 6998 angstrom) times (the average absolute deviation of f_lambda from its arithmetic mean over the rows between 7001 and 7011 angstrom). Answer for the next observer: 4.6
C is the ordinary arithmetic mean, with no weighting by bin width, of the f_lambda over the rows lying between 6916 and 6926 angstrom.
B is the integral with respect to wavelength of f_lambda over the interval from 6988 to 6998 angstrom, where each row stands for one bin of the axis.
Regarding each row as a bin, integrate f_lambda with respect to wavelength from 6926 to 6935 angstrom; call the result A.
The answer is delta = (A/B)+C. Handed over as 10.32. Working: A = 91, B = 101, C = 9.43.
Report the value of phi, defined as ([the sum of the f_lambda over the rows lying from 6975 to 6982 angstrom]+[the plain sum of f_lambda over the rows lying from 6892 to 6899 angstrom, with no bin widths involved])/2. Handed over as 39.3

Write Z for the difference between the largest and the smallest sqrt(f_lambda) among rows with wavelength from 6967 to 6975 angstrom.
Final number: 0.30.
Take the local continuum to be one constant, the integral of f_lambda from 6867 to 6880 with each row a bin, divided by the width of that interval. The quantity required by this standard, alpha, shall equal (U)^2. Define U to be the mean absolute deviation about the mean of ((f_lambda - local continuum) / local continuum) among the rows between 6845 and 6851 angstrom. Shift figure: 0.004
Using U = 0.07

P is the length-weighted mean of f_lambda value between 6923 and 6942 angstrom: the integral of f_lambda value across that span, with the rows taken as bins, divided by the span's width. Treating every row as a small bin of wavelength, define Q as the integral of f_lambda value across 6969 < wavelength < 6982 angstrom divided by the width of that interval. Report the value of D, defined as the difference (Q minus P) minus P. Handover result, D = -9.79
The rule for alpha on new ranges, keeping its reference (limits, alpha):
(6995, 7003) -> 0.001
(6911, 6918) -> 0.005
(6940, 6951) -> 0.010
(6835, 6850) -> 0.009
